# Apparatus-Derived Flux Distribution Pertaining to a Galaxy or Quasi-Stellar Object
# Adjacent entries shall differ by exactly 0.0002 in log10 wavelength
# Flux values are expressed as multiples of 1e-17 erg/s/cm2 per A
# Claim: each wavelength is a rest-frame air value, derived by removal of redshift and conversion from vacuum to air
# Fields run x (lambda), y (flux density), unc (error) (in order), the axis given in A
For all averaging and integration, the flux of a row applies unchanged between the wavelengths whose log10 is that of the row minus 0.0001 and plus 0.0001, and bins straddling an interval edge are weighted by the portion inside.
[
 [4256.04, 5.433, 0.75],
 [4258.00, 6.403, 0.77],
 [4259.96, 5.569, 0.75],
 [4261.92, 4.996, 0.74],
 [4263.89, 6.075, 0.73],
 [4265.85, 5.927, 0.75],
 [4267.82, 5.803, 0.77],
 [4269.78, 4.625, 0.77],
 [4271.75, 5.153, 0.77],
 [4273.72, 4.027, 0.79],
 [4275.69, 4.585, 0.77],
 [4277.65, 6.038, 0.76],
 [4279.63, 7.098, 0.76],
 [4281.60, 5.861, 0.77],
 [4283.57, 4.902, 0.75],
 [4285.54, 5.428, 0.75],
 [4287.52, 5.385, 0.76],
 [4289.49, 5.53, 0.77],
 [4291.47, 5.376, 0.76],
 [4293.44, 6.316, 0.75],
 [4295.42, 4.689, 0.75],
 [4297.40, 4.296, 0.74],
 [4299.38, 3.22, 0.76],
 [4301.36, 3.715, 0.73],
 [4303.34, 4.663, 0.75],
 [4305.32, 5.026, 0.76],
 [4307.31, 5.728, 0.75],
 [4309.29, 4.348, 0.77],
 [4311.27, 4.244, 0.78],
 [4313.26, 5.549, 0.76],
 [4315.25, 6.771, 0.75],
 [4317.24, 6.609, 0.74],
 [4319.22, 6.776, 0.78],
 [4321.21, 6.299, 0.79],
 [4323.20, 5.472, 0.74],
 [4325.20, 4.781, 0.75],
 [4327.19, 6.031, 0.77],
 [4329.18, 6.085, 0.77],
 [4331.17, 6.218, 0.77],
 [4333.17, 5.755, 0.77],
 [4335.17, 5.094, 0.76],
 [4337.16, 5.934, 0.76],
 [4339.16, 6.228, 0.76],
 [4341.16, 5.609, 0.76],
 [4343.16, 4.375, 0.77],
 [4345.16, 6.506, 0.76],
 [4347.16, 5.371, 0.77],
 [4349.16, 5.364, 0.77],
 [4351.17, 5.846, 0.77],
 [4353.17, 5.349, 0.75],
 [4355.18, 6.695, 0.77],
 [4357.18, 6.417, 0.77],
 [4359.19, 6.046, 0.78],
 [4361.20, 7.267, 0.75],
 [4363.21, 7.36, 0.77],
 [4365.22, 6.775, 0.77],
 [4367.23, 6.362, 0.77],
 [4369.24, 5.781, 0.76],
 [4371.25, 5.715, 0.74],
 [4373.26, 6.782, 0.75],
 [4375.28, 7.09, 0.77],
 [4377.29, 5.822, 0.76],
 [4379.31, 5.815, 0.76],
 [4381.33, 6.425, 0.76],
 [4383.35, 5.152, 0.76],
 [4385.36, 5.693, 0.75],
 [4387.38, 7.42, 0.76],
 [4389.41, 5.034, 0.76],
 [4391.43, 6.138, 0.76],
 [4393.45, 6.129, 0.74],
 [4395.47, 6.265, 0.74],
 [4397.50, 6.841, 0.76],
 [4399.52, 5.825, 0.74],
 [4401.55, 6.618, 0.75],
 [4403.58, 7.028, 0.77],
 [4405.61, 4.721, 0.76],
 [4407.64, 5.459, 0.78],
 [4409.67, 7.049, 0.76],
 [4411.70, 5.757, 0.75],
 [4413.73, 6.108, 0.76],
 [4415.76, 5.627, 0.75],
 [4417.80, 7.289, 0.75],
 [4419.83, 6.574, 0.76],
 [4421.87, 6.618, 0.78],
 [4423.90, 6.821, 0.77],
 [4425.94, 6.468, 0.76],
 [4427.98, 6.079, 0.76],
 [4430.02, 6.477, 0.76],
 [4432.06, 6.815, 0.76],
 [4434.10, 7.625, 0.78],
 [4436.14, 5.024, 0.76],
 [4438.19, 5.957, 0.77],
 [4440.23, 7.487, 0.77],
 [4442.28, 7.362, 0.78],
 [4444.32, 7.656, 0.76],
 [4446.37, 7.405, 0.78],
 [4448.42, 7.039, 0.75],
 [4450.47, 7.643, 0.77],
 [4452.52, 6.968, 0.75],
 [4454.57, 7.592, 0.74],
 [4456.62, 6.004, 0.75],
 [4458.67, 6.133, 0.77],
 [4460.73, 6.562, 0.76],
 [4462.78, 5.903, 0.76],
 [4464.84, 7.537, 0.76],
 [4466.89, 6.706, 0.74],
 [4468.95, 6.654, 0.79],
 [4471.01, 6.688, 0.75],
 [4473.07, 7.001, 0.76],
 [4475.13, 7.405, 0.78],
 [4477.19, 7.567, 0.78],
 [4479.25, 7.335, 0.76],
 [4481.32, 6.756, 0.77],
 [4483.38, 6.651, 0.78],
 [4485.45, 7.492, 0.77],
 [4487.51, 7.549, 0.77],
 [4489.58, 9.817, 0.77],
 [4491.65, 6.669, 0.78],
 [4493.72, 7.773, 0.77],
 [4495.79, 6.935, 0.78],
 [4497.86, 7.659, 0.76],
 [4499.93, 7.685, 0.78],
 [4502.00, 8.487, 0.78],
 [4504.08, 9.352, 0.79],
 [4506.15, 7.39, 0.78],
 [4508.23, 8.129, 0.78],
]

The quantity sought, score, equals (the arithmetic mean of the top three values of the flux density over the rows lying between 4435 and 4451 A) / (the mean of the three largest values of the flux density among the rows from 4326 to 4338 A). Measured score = 1.2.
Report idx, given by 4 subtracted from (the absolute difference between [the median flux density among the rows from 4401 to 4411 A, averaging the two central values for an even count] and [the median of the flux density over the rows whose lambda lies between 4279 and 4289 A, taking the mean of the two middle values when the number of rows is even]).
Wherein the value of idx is -2.8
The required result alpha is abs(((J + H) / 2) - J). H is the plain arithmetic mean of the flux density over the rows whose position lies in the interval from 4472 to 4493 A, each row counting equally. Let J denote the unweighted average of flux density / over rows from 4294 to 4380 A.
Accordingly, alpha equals 0.9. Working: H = 7.4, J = 5.7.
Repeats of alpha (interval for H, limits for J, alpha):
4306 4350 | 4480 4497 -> 0.9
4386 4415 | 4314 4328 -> 0.0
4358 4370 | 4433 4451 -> 0.2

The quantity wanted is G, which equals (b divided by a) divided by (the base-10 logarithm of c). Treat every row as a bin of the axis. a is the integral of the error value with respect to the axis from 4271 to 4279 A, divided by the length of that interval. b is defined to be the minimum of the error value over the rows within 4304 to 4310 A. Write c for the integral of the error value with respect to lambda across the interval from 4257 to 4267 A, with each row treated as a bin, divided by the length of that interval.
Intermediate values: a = 0.772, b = 0.750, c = 0.748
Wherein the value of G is -7.71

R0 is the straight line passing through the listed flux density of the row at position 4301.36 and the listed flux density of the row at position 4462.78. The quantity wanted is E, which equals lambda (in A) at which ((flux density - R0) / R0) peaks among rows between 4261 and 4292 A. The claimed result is 4279.63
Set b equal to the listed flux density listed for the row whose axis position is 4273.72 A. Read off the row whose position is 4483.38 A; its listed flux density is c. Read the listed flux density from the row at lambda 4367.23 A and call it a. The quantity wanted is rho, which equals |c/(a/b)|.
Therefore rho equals 4.2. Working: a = 6.362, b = 4.027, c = 6.651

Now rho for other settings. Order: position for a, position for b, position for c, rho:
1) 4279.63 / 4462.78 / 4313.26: 4.6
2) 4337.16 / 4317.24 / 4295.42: 5.2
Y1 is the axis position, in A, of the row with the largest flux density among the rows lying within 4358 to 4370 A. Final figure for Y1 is 4363.21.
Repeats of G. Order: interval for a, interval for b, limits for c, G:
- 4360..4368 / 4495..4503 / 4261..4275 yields -8.33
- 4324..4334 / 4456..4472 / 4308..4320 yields -8.24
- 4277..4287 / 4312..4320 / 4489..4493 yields -8.81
